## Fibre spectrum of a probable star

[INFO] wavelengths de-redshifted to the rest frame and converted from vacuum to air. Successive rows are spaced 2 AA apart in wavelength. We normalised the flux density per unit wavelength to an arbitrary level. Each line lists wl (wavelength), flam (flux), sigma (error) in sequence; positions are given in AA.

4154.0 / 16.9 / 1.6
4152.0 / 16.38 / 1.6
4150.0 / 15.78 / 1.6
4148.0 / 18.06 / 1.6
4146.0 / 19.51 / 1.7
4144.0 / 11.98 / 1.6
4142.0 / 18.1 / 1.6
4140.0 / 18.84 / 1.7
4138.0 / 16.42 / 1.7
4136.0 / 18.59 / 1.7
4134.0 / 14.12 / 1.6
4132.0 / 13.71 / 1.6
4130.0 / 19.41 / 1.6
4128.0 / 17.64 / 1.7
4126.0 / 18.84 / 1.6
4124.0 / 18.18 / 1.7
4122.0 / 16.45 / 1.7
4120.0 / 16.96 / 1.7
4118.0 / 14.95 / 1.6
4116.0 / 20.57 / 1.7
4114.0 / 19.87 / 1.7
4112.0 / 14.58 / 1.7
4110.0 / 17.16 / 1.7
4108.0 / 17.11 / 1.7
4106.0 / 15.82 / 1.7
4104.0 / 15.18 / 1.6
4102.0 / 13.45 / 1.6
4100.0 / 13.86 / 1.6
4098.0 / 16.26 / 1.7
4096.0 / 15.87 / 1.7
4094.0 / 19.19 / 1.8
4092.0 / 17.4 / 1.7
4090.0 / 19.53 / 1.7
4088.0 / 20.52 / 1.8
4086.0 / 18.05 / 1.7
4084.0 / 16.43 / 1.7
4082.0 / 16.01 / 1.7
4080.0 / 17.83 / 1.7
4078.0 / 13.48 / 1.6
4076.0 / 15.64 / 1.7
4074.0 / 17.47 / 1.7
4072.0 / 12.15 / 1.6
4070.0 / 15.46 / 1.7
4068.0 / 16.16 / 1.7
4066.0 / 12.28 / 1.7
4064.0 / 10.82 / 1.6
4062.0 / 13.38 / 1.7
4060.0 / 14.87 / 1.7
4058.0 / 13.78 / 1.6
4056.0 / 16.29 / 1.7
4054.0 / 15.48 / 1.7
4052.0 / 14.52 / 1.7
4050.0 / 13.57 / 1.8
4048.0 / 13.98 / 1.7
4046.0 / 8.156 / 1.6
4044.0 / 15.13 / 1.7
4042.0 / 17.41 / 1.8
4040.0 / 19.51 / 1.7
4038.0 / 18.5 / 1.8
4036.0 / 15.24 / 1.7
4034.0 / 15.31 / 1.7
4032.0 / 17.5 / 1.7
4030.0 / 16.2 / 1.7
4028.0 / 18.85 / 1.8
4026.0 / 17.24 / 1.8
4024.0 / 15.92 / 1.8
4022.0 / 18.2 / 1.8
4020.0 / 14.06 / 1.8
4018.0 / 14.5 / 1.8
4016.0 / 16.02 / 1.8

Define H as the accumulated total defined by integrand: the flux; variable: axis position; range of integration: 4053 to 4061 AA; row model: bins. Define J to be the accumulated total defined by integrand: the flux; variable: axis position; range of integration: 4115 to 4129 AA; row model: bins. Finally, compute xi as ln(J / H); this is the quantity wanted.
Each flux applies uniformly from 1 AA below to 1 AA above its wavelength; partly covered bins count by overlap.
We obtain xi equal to 0.7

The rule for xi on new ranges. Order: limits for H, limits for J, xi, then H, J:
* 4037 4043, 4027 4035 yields 0.2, 111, 136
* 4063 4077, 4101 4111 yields -0.2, 200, 157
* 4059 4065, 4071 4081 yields 0.7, 78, 153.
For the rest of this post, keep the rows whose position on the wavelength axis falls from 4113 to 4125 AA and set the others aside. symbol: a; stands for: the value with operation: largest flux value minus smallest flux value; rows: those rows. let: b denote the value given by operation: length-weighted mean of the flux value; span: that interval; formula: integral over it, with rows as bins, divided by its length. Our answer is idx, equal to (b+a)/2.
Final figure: 11.7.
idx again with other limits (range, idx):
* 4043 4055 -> 10.4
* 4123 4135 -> 11.3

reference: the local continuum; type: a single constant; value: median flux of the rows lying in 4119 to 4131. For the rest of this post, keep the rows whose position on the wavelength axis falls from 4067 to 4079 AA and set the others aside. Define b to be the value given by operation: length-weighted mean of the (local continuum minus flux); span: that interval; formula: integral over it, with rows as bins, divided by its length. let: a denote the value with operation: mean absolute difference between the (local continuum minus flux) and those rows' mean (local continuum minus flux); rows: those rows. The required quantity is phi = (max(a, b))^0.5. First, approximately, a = 1.5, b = 3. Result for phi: 1.7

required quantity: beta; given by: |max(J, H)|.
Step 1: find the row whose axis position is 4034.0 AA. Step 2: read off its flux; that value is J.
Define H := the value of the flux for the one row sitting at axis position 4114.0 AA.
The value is 19.9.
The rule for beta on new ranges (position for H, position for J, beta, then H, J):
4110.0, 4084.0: 17.2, 17.16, 16.43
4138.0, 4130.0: 19.4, 16.42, 19.41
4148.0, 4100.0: 18.1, 18.06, 13.86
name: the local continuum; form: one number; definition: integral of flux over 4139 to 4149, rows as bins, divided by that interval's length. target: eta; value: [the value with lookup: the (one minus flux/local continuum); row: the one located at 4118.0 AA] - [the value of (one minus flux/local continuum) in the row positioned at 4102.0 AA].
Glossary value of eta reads -0.09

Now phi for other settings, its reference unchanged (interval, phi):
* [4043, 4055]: 2.1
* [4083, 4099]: 1.2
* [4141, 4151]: 1.5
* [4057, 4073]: 2.1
